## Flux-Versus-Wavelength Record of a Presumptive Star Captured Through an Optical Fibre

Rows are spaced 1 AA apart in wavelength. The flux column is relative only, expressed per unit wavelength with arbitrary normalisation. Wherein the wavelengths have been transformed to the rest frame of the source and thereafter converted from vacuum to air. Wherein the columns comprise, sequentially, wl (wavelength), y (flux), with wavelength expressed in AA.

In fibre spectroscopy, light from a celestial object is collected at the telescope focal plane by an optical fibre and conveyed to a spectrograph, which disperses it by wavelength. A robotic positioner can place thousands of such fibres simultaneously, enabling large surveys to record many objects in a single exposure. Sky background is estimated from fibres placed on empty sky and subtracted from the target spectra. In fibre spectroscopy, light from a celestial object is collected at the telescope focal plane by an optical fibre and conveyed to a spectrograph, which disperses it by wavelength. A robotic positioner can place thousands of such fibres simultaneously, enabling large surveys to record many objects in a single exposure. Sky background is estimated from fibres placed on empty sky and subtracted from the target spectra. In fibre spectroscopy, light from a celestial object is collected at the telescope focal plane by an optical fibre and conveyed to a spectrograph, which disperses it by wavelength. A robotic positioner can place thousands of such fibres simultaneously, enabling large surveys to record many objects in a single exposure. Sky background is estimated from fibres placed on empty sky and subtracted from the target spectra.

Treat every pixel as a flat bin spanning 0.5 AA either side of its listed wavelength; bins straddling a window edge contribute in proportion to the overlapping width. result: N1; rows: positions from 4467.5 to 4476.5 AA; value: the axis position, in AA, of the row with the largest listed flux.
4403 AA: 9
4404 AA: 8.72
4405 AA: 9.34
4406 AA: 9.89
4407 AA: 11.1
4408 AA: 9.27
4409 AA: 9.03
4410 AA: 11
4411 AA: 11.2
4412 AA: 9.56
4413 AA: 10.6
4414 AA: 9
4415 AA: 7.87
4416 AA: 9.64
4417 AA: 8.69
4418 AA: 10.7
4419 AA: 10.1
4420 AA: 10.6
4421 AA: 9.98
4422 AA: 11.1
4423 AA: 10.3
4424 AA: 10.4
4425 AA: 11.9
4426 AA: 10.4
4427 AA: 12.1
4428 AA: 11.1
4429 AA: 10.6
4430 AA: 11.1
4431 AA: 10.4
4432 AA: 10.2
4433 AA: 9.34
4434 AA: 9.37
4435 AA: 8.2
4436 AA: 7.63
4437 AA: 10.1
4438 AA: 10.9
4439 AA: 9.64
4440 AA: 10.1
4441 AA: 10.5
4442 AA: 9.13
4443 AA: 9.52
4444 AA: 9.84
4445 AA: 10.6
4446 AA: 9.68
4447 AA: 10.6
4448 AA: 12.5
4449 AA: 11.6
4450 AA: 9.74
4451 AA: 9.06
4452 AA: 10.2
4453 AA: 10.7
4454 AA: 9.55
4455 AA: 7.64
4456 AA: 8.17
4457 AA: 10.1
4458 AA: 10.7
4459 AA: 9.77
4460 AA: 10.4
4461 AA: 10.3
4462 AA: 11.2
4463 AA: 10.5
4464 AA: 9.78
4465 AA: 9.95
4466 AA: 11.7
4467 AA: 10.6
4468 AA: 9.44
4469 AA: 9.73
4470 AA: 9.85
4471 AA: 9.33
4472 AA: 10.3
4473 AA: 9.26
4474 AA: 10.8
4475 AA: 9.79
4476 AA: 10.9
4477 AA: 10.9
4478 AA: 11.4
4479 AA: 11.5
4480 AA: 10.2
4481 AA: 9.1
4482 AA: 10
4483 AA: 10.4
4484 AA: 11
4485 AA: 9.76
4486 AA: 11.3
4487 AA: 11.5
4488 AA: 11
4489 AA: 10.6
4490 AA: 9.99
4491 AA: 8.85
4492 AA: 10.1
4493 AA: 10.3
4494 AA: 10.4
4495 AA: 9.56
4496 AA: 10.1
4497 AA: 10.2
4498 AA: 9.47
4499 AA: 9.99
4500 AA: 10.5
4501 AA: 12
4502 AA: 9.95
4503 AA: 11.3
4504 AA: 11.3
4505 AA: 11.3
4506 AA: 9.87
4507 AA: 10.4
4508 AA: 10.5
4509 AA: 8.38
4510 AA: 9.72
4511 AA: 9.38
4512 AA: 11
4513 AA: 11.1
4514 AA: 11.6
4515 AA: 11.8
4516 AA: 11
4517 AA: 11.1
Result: 4476 AA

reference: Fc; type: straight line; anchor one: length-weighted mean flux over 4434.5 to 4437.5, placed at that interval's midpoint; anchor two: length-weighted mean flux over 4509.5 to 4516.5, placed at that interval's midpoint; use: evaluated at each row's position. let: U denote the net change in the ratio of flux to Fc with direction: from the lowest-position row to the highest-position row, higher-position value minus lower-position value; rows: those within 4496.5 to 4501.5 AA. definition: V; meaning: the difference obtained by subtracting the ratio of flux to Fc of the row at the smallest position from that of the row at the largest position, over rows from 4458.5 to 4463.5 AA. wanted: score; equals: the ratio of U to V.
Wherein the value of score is 2.5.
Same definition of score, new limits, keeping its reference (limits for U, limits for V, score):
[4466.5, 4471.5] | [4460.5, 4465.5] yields 2.9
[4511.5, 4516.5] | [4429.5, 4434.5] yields 0.0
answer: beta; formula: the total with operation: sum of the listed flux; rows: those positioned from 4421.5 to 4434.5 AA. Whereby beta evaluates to 138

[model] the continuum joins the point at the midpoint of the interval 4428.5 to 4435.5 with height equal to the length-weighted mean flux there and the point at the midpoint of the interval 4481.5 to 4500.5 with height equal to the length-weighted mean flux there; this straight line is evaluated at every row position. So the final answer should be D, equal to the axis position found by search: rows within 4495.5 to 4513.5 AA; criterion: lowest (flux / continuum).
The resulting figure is 4509 AA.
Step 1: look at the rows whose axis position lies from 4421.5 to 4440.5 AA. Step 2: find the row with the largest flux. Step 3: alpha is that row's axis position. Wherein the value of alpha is 4427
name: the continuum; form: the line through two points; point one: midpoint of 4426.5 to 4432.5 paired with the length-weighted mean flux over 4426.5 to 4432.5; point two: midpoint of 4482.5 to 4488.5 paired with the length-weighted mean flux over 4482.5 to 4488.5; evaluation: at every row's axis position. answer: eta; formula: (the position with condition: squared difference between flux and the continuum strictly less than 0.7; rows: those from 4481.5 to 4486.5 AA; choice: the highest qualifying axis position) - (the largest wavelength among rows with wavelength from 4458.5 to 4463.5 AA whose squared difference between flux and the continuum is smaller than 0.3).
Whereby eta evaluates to 23 AA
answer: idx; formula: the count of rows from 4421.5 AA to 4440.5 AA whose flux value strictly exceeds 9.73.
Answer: 14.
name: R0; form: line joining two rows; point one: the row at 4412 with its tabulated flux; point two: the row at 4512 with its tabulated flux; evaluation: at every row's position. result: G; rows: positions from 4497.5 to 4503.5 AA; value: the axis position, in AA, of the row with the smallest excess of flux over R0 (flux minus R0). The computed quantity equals 4498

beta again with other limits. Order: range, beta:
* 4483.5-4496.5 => 134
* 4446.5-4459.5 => 130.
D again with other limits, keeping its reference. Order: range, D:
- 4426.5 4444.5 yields 4436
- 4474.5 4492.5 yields 4491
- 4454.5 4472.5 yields 4455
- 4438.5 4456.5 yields 4455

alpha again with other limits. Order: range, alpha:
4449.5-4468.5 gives 4466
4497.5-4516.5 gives 4501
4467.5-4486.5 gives 4479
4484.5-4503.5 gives 4501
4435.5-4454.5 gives 4448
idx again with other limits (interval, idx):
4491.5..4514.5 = 18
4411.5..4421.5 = 5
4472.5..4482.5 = 8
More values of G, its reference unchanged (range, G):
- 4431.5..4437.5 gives 4436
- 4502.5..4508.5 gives 4506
